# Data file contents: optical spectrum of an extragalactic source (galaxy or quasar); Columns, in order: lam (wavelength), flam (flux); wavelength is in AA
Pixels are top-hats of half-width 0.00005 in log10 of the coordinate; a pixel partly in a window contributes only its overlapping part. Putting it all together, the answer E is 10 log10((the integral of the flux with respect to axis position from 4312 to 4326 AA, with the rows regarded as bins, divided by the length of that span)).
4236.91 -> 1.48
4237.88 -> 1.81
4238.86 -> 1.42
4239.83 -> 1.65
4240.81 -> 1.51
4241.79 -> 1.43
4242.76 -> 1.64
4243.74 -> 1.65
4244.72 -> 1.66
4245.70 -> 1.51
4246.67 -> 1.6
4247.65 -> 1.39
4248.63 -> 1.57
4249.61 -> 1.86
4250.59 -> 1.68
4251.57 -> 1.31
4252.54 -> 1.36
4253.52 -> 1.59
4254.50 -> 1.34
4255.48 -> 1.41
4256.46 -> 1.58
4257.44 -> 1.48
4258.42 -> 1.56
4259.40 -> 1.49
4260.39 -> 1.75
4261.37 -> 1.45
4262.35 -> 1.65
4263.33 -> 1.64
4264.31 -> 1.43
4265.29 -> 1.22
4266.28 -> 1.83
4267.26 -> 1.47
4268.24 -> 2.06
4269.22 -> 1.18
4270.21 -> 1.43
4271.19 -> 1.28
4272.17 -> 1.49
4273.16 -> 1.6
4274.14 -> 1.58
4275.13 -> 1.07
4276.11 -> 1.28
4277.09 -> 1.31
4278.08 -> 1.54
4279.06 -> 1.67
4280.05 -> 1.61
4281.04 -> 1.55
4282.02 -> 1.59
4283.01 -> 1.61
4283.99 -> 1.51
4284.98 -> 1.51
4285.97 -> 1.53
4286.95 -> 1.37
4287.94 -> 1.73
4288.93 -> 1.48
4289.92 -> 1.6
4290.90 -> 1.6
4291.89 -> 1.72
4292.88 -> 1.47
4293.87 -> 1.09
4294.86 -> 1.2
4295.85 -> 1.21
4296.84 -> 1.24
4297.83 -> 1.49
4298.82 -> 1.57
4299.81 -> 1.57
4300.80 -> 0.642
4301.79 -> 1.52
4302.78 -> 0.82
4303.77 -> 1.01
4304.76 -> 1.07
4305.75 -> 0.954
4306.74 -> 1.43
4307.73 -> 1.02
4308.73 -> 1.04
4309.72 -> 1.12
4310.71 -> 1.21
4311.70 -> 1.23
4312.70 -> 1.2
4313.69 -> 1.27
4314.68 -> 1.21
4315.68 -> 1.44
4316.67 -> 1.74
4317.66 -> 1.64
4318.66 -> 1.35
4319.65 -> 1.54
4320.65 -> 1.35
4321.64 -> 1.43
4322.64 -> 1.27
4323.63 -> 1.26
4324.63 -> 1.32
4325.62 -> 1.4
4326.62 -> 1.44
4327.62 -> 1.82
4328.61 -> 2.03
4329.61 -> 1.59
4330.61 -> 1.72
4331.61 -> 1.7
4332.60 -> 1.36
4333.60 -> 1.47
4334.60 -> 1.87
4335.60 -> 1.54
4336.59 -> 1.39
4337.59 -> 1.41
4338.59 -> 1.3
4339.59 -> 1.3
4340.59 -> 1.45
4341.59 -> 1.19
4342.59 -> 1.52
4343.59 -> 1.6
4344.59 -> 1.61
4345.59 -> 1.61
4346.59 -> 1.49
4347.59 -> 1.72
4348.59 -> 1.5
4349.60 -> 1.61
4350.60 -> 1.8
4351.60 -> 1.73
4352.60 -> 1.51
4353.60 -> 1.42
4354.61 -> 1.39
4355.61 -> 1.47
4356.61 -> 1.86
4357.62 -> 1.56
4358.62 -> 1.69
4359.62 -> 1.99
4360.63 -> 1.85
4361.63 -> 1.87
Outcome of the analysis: 1.4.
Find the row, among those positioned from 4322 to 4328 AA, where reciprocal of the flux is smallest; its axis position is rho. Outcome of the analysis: 4327.62 AA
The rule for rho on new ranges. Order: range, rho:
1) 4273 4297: 4287.94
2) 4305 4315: 4306.74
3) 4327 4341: 4328.61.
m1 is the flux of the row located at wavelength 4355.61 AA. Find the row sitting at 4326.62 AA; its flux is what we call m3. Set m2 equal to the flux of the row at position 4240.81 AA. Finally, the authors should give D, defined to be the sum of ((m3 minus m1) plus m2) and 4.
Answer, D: 5.5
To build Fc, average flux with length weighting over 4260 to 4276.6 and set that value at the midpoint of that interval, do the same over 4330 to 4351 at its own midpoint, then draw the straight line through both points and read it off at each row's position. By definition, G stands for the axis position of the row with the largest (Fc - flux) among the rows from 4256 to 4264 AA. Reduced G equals 4261.37 AA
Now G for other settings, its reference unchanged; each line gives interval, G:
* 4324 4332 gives 4324.63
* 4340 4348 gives 4341.59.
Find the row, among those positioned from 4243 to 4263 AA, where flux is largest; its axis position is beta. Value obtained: 4249.61 AA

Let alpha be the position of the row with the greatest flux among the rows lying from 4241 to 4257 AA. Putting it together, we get 4249.61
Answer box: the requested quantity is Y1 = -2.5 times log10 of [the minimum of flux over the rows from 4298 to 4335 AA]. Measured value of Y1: 0.48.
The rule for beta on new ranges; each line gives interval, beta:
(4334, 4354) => 4334.60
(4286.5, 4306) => 4287.94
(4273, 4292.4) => 4287.94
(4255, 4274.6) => 4268.24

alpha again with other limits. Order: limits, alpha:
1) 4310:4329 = 4328.61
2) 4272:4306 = 4287.94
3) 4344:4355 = 4350.60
